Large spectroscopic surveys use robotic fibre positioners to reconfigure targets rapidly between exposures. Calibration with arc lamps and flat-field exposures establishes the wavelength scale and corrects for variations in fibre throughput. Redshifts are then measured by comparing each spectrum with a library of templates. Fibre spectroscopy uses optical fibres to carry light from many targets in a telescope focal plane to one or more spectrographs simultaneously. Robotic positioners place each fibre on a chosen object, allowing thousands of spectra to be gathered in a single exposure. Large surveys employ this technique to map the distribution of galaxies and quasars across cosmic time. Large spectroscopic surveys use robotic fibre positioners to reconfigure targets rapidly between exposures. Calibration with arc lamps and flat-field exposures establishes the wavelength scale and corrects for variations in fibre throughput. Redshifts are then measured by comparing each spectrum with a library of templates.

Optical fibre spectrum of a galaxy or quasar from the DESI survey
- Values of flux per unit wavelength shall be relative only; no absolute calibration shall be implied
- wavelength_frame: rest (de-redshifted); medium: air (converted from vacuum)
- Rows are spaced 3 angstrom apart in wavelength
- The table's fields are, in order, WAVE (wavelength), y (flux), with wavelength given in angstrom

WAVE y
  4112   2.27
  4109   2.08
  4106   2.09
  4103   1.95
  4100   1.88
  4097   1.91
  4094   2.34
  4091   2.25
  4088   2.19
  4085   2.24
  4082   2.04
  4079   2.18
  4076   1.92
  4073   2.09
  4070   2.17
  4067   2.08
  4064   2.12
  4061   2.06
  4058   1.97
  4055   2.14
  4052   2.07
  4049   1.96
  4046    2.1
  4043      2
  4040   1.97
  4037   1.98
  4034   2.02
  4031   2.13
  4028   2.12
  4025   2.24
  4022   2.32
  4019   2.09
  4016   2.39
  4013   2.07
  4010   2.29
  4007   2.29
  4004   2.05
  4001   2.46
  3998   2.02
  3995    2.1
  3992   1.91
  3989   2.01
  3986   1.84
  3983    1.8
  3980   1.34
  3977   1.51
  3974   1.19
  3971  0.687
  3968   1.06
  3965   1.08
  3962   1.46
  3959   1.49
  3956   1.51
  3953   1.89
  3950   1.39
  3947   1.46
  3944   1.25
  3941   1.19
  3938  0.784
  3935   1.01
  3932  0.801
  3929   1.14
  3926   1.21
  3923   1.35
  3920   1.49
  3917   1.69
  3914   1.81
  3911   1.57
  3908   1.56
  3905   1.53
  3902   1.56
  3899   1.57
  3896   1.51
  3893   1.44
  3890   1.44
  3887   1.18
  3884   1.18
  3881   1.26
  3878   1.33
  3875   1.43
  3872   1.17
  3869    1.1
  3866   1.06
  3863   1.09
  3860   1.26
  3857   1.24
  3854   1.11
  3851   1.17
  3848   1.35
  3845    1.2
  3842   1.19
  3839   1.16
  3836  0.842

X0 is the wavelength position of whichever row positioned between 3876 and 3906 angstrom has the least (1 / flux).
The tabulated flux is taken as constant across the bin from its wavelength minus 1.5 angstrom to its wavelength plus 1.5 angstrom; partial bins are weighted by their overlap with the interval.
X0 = 3899 angstrom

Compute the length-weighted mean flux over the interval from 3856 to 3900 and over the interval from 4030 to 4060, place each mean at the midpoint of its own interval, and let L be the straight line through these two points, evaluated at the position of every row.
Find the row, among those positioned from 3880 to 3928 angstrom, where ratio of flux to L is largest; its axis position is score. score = 3914 angstrom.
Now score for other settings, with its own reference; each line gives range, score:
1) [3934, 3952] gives 3947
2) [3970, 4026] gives 4001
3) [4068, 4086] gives 4085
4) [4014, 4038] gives 4016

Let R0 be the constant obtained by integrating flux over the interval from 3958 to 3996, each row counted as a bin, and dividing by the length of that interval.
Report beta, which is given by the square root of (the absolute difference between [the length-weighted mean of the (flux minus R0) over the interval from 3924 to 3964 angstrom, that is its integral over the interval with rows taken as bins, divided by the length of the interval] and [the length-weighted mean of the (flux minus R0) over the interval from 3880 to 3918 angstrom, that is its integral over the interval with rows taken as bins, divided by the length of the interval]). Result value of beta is 0.46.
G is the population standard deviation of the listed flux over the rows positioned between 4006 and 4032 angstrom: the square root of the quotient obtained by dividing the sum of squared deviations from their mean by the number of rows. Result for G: 0.11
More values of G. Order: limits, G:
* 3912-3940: 0.34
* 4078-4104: 0.16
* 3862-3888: 0.11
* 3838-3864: 0.07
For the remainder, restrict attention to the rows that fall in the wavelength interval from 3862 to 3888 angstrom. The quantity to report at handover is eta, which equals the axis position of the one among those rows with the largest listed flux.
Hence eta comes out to 3875 angstrom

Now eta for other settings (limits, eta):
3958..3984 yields 3983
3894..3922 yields 3914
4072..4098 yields 4094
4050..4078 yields 4070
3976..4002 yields 4001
